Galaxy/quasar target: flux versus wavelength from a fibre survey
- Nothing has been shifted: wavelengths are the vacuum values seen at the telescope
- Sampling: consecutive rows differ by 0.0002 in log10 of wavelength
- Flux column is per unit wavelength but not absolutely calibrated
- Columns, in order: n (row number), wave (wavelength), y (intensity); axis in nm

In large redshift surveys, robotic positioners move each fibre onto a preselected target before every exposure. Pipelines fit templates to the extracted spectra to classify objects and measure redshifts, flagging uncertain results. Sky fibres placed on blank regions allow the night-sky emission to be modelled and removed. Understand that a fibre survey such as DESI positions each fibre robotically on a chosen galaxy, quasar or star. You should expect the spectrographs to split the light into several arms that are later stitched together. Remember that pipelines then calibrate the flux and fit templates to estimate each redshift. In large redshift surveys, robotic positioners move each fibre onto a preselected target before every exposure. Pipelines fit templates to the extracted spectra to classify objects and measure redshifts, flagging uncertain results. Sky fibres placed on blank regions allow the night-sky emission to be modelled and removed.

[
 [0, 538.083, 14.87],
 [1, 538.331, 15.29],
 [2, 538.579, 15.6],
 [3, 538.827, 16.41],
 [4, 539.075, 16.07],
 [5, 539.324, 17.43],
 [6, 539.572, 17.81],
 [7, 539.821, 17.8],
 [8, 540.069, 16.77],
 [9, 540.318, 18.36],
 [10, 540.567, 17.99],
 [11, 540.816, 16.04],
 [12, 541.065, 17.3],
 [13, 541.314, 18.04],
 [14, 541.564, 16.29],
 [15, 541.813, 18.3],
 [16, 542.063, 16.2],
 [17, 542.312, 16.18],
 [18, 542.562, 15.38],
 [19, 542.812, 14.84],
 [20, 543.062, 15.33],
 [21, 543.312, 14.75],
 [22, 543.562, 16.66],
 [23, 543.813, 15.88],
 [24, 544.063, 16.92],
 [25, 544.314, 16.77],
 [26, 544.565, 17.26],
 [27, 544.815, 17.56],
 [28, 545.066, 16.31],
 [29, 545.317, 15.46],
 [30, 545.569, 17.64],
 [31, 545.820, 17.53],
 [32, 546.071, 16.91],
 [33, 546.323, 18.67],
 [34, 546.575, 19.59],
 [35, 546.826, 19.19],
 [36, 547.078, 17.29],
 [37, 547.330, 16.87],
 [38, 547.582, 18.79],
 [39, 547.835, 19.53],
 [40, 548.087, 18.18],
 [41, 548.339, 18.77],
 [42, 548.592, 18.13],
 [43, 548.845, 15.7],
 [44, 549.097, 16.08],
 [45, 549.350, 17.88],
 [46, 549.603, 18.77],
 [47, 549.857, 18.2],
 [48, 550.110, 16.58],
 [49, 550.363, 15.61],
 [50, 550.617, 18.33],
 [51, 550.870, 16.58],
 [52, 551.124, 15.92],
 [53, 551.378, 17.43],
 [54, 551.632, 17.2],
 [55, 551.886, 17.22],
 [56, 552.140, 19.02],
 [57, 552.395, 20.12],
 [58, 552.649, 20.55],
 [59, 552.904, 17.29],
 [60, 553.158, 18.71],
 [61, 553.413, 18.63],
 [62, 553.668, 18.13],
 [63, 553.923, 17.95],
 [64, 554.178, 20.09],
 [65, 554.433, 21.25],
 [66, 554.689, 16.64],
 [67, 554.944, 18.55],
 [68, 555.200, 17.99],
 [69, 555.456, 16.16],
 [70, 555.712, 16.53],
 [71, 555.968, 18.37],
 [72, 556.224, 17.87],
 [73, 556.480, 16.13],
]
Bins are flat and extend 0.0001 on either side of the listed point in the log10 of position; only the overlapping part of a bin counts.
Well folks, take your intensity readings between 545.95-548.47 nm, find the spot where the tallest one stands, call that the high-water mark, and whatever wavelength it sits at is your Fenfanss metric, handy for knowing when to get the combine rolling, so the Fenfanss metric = 546.575 nm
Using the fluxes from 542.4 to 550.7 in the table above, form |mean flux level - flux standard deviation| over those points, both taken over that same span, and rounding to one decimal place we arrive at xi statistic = 15.8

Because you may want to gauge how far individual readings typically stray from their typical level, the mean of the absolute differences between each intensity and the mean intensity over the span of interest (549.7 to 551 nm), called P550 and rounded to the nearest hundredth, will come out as 0.96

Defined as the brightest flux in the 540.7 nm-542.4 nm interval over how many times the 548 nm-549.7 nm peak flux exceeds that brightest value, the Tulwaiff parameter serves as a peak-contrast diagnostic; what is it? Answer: 17.8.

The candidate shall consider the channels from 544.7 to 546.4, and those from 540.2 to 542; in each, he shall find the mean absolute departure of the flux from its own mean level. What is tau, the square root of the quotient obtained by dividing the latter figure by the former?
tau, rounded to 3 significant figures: 1.00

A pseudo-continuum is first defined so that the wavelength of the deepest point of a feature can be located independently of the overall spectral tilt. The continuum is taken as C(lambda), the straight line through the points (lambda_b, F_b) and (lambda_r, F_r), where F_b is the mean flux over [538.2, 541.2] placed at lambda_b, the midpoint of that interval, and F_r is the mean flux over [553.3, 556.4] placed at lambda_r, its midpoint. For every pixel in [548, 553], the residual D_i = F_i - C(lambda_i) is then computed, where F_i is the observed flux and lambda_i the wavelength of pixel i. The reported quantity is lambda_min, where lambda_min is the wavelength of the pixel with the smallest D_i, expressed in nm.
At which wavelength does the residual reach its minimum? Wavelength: 550.363 nm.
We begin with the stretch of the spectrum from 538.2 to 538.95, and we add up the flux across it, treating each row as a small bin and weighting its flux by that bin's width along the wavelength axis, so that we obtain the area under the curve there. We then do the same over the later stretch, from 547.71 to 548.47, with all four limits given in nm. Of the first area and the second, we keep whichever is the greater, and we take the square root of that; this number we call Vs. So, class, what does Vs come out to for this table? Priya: 3.78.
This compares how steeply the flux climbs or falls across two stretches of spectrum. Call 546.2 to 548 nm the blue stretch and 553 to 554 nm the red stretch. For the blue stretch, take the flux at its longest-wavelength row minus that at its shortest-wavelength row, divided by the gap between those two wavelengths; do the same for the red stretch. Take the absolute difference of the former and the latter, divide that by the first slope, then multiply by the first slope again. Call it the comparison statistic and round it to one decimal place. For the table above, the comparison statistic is 1.6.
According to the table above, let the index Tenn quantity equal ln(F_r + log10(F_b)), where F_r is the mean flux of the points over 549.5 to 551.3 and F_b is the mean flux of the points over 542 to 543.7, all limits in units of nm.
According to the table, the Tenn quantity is 2.91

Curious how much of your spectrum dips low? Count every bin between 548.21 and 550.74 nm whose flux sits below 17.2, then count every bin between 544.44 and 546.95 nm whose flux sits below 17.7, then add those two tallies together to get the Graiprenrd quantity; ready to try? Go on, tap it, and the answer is 11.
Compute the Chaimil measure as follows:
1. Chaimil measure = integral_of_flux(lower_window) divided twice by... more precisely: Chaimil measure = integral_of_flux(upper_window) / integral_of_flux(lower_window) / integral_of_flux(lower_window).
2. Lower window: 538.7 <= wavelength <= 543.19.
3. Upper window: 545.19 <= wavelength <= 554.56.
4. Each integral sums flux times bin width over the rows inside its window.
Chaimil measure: 0.030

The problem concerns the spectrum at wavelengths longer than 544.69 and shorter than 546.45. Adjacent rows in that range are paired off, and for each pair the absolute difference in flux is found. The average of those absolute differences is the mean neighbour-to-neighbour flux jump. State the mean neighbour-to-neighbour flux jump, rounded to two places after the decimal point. 1.13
